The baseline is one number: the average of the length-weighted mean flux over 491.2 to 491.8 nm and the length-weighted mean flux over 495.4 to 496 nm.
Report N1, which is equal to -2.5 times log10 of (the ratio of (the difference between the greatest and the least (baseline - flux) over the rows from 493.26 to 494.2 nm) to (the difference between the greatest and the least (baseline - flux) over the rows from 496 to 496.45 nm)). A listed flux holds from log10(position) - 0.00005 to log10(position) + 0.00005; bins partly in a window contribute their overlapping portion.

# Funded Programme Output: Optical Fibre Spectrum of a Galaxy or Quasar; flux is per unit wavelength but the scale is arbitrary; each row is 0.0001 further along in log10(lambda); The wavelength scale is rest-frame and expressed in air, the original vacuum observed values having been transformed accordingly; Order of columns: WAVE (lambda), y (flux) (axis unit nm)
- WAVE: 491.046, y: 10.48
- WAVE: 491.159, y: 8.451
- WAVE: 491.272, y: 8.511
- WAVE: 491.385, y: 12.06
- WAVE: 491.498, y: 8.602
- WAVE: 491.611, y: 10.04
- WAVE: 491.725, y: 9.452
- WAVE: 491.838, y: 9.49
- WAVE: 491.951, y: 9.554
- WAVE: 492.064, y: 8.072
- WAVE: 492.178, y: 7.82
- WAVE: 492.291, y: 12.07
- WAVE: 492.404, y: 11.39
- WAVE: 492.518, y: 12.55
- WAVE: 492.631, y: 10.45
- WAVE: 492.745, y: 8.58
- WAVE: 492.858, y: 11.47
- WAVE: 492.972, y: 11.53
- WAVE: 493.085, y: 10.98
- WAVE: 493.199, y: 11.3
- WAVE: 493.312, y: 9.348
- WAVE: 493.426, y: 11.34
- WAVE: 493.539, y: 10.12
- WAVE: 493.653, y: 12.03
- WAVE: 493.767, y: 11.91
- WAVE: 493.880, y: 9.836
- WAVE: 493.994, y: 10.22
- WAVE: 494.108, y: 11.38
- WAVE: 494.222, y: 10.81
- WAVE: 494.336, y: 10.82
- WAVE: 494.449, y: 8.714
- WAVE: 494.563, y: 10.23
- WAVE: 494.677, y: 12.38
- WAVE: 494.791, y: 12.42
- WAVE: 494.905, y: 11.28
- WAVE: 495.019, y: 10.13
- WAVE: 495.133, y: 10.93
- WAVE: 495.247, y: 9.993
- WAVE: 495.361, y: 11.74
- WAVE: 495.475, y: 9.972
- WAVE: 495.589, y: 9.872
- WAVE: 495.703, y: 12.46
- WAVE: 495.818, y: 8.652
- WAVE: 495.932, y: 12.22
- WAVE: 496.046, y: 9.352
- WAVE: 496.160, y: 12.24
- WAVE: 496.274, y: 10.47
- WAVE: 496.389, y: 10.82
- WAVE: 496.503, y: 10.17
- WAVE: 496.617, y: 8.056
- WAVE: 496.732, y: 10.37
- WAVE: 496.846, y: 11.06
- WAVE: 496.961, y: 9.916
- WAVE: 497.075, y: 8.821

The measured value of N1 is 0.1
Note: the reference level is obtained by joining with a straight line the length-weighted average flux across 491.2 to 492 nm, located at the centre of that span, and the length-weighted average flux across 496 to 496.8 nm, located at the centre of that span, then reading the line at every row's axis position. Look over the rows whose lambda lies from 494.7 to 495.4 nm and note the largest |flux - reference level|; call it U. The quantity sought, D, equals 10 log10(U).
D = 3.76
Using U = 2.38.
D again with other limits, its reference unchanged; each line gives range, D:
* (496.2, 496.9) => 3.44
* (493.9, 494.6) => 1.53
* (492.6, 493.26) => 2.33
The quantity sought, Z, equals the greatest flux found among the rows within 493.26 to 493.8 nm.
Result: 12.03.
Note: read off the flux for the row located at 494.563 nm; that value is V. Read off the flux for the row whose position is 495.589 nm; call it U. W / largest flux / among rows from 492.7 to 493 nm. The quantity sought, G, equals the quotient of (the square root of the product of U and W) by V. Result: 1.04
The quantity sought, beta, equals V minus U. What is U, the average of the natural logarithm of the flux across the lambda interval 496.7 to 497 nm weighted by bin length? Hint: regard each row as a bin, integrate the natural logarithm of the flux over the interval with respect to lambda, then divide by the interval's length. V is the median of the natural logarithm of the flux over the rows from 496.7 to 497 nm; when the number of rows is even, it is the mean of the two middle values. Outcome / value -0.009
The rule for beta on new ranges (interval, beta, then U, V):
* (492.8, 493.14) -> 0.011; 2.43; 2.44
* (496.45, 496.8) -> 0.066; 2.25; 2.32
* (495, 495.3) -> -0.024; 2.34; 2.32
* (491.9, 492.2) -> -0.049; 2.14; 2.09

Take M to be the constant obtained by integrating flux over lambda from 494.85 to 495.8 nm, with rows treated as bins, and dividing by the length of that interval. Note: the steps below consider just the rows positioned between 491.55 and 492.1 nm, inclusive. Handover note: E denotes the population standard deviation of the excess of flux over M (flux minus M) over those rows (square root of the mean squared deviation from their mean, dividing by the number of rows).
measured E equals 0.7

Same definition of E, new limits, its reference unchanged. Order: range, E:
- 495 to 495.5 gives 0.7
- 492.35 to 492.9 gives 1.3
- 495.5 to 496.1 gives 1.5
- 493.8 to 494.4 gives 0.5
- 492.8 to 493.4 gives 0.8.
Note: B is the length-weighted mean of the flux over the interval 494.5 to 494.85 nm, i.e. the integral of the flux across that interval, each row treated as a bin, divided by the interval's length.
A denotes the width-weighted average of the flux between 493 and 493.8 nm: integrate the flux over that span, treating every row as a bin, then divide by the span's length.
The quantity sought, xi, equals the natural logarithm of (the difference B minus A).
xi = -0.49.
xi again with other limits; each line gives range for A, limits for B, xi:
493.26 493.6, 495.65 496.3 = -0.49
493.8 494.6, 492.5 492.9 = -1.47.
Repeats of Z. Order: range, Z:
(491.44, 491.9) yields 10.04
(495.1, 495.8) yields 12.46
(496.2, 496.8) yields 10.82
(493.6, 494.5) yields 12.03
